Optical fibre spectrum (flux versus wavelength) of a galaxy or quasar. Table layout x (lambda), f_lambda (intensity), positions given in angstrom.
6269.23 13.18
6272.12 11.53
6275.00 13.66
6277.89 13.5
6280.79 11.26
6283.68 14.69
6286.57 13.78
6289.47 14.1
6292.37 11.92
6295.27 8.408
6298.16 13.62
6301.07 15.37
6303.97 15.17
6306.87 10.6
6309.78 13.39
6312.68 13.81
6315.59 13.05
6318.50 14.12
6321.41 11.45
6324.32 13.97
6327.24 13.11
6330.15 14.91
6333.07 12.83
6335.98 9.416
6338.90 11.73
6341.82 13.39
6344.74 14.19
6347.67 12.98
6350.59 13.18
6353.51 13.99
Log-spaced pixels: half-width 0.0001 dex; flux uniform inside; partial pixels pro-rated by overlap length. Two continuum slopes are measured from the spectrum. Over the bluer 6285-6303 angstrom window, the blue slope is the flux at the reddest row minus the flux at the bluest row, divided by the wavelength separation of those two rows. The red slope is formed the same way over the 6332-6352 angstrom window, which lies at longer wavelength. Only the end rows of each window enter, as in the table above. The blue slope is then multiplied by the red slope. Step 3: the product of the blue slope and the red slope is 0.002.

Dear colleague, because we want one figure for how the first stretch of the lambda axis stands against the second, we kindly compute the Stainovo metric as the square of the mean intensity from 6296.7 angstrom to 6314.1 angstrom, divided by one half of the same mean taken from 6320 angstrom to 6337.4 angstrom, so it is 29.6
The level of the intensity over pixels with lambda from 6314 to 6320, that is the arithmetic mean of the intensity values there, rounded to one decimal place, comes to 13.6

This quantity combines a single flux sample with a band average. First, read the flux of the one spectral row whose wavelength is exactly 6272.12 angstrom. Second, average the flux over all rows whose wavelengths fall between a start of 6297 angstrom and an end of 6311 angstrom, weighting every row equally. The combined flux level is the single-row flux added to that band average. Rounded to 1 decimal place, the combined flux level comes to 25.2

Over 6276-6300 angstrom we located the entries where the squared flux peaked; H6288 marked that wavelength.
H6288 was 6283.68 angstrom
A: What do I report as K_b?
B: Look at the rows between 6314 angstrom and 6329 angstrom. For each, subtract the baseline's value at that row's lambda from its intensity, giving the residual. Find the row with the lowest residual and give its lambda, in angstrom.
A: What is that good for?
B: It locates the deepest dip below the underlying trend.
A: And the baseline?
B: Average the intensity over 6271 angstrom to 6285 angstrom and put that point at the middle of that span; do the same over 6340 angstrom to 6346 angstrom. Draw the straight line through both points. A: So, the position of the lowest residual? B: 6321.41 angstrom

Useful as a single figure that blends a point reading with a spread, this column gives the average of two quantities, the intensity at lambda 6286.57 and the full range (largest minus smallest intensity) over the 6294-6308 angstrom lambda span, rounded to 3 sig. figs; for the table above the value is 10.4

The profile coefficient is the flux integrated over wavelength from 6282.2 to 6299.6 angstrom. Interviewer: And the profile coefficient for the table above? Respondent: 222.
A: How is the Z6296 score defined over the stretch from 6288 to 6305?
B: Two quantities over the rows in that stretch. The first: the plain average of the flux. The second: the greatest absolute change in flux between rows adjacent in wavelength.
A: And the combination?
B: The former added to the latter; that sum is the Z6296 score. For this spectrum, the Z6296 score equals 18.3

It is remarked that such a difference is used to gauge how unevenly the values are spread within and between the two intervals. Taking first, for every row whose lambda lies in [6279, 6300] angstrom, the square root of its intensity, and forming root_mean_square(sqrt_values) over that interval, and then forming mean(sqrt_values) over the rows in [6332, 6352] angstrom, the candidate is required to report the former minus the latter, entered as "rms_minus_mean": 0.008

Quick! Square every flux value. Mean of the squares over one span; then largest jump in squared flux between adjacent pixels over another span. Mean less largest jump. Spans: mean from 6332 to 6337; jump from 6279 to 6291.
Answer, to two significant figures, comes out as 38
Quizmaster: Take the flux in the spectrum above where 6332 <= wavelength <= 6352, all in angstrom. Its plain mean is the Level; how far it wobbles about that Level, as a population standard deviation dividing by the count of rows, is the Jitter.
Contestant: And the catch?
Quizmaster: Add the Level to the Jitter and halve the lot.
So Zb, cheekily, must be 7.0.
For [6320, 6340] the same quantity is 7.1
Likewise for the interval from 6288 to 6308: 7.6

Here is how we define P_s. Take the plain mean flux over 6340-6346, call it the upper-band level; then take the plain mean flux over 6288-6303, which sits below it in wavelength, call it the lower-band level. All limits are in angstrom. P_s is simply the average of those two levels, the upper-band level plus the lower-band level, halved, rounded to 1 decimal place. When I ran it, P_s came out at 13.2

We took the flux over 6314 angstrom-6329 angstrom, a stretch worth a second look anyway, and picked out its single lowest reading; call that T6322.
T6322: 11.45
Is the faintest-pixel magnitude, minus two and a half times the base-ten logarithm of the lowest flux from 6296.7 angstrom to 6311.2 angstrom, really -2.56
